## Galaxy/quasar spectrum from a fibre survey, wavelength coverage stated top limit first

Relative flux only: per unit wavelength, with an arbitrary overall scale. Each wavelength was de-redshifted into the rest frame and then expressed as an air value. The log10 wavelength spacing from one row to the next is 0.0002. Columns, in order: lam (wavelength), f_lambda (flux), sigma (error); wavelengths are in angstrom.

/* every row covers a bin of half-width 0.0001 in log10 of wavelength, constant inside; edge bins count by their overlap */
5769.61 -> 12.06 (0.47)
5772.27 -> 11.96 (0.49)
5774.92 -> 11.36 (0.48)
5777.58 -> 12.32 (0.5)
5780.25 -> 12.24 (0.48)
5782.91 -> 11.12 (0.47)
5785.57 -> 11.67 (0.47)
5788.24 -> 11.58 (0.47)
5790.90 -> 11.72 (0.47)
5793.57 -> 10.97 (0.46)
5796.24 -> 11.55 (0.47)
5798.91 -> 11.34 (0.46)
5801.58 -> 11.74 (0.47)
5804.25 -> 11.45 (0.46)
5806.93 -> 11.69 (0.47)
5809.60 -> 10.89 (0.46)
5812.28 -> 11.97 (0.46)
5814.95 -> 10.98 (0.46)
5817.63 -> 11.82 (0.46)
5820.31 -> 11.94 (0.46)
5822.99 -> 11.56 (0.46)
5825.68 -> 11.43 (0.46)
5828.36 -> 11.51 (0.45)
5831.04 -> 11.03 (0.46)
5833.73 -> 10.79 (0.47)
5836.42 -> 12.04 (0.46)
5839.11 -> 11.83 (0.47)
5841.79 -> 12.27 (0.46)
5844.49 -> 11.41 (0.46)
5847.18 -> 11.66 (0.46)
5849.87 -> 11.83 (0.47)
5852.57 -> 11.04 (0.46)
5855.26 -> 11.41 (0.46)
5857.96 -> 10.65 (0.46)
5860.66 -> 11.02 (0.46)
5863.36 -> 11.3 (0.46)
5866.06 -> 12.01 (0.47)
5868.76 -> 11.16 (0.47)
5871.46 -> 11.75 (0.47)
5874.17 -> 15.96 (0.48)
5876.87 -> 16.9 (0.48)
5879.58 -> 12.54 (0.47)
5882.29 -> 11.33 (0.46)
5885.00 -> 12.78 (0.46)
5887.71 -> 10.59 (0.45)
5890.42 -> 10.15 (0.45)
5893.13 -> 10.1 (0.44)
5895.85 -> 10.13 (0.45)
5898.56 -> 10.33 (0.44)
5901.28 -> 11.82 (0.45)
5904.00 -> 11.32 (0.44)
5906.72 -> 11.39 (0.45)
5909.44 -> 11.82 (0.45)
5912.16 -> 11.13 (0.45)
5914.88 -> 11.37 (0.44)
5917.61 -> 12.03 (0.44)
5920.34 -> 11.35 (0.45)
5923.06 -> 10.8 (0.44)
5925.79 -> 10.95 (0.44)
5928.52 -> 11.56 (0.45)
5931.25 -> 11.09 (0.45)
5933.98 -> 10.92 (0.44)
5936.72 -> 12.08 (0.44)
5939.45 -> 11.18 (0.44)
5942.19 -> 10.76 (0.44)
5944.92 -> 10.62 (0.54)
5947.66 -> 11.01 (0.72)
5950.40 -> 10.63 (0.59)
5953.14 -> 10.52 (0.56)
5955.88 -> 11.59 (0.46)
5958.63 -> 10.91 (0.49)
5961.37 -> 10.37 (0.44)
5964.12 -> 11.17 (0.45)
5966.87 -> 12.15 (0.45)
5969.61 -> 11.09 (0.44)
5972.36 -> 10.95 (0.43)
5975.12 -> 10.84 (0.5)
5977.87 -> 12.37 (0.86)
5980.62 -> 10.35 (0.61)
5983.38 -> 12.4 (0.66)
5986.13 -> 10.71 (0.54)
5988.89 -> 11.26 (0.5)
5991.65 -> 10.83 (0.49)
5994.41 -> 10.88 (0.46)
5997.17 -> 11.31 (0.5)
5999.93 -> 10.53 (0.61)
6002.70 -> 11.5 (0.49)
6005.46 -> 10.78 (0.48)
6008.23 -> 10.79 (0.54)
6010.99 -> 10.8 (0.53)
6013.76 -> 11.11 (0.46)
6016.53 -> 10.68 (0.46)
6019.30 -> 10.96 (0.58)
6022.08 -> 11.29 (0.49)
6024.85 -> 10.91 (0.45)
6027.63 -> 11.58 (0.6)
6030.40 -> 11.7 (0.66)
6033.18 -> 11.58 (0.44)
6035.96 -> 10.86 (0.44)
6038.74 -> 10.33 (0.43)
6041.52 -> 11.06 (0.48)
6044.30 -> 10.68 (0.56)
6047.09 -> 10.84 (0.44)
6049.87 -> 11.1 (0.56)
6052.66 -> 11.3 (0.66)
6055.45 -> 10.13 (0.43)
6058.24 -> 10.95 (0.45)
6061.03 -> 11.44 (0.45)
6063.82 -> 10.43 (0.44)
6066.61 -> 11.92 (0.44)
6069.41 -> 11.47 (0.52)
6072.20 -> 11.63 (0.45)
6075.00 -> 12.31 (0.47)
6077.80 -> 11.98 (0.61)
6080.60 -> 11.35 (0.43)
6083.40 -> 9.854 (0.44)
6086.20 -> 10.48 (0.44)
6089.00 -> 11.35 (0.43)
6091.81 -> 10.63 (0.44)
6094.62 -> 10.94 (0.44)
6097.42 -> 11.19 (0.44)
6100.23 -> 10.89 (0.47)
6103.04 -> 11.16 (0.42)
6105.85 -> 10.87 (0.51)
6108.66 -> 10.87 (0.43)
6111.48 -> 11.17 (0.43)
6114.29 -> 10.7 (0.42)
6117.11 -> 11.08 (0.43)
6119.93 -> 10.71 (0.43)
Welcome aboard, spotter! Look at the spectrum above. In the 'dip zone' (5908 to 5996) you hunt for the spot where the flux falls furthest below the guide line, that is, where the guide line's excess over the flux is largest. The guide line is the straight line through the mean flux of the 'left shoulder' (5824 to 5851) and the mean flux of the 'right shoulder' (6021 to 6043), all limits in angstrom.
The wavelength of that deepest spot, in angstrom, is 5961.37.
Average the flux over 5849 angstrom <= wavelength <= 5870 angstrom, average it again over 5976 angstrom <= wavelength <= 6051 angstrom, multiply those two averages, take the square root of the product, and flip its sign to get -11.2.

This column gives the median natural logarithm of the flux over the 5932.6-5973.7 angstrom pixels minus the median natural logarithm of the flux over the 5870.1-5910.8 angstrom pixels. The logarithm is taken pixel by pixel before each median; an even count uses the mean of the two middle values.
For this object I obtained -0.039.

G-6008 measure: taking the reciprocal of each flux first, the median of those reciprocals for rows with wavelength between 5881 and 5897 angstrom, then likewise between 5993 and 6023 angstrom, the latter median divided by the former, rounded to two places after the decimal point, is 0.95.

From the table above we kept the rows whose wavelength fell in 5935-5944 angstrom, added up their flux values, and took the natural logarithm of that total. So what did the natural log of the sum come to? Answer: 3.527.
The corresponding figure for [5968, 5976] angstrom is 3.493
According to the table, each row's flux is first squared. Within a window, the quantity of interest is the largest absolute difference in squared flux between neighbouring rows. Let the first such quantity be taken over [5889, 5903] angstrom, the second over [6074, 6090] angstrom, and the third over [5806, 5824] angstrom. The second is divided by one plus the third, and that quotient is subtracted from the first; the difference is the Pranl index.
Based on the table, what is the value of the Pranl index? 32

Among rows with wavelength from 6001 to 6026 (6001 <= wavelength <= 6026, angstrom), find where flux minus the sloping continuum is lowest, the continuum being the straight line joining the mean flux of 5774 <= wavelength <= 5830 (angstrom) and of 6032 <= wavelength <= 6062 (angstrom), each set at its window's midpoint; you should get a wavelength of 6016.53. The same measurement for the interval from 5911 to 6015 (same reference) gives 5961.37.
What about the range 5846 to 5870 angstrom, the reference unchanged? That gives 5857.96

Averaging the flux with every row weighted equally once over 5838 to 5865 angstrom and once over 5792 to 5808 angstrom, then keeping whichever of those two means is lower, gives 11.4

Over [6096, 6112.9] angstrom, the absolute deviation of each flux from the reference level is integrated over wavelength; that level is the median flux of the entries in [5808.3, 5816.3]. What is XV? 2.5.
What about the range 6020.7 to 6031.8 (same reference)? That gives 4.7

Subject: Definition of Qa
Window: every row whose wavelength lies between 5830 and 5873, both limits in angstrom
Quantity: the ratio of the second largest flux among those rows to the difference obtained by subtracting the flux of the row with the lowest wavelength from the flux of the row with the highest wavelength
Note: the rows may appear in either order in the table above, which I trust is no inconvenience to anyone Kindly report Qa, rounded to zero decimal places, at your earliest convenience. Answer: 17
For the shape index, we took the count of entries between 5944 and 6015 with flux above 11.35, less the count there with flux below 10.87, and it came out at -7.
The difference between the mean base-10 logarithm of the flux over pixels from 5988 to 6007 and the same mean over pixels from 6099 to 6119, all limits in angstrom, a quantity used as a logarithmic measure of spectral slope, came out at 0.002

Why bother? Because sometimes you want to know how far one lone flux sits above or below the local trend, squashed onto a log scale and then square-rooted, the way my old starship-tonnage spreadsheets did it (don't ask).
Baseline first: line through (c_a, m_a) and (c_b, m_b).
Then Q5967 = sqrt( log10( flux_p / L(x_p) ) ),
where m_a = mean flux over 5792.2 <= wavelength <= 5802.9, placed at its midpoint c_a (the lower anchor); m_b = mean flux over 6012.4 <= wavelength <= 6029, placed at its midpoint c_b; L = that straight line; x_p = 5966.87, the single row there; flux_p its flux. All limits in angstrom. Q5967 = 0.192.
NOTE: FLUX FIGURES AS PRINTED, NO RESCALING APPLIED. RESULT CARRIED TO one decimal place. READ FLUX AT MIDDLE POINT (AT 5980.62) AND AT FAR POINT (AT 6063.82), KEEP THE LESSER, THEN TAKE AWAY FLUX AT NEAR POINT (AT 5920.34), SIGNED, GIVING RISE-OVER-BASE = -1.0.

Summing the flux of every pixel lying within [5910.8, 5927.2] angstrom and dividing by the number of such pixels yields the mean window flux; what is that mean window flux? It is 11.27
